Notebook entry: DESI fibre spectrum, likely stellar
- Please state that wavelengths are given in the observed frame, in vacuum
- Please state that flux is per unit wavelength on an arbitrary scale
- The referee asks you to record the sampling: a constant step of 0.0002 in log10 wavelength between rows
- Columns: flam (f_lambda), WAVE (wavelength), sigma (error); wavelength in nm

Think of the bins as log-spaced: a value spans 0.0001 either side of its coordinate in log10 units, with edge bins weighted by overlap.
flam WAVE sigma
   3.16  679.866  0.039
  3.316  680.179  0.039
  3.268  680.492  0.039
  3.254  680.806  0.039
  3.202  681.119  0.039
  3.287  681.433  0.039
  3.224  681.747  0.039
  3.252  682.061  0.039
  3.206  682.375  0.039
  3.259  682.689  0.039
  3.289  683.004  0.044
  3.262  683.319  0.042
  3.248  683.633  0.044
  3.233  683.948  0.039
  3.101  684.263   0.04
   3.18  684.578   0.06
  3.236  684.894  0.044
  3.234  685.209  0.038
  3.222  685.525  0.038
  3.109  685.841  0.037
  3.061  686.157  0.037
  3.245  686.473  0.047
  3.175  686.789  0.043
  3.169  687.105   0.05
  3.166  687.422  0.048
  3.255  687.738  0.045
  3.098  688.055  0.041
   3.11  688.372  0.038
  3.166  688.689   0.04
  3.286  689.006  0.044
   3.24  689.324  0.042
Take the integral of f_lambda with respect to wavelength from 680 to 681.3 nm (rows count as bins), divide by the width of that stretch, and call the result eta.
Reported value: 3.26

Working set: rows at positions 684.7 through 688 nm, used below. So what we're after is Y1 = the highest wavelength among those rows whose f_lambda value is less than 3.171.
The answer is 687.422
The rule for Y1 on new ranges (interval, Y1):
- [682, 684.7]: 684.263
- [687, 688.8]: 688.689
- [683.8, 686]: 685.841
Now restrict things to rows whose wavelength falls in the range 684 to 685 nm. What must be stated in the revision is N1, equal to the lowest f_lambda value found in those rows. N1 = 3.101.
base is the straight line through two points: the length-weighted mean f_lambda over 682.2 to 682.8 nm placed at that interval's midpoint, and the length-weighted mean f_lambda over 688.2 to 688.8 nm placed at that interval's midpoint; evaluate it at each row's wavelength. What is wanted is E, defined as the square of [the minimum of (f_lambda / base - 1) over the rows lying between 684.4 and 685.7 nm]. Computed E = 0.0000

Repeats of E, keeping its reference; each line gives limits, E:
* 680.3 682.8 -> 0.0003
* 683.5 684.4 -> 0.0010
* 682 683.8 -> 0.0001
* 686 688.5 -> 0.0013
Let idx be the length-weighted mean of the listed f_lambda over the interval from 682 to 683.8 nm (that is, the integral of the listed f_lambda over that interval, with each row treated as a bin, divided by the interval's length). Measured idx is 3.25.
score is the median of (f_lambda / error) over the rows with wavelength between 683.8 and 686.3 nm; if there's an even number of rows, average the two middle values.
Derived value 82.8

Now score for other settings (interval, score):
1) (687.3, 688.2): 72.3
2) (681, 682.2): 83.0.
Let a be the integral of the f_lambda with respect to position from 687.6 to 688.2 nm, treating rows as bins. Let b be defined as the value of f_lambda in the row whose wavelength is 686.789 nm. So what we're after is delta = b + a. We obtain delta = 5.08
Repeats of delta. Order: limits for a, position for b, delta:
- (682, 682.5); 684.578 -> 4.79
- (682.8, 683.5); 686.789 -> 5.47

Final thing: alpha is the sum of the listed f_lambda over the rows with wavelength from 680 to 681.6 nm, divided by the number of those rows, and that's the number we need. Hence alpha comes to 3.27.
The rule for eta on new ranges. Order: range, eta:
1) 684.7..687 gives 3.18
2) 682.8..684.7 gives 3.22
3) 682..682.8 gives 3.24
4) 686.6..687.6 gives 3.18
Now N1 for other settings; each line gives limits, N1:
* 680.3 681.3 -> 3.202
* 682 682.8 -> 3.206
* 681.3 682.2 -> 3.224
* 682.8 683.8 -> 3.248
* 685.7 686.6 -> 3.061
